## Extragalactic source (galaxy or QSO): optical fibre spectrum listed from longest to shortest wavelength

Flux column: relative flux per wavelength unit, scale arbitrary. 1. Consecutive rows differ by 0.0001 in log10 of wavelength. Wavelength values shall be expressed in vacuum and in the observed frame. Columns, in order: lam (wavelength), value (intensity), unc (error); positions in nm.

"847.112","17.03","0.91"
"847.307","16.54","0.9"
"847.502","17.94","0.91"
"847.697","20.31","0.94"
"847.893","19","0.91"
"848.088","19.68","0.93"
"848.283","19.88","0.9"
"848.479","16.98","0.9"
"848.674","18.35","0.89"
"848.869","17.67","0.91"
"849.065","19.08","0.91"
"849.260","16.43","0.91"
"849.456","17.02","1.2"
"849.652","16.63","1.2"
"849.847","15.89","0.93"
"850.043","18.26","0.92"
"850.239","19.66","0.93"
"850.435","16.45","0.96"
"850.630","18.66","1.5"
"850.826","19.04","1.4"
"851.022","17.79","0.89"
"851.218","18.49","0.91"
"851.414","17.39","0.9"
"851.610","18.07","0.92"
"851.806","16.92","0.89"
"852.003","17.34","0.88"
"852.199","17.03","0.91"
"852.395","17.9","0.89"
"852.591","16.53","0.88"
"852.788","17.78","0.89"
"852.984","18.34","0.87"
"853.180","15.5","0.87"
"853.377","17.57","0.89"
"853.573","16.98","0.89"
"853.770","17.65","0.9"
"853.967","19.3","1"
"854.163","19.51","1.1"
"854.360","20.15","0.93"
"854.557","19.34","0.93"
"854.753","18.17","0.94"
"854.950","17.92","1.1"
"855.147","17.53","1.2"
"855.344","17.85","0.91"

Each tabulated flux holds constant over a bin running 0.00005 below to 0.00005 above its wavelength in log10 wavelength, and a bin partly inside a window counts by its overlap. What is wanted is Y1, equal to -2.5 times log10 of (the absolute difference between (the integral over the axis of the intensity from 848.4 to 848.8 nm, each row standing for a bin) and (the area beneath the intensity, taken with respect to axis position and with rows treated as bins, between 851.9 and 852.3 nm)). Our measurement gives 1.62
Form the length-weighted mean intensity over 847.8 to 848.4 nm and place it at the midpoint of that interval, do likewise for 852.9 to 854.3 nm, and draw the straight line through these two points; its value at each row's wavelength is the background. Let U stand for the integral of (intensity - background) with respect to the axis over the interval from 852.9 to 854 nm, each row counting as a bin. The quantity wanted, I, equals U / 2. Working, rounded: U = -0.5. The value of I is -0.27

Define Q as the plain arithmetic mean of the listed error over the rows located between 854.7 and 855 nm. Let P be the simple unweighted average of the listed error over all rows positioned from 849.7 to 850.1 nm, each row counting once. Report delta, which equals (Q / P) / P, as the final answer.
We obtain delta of 1.19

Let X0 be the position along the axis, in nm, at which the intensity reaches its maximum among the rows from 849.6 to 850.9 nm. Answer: 850.239 nm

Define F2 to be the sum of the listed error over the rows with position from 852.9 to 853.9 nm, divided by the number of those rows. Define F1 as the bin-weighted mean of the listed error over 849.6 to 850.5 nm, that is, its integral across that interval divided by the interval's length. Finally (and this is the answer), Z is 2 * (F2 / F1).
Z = 1.81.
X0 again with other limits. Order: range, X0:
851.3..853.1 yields 852.984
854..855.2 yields 854.360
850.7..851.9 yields 850.826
